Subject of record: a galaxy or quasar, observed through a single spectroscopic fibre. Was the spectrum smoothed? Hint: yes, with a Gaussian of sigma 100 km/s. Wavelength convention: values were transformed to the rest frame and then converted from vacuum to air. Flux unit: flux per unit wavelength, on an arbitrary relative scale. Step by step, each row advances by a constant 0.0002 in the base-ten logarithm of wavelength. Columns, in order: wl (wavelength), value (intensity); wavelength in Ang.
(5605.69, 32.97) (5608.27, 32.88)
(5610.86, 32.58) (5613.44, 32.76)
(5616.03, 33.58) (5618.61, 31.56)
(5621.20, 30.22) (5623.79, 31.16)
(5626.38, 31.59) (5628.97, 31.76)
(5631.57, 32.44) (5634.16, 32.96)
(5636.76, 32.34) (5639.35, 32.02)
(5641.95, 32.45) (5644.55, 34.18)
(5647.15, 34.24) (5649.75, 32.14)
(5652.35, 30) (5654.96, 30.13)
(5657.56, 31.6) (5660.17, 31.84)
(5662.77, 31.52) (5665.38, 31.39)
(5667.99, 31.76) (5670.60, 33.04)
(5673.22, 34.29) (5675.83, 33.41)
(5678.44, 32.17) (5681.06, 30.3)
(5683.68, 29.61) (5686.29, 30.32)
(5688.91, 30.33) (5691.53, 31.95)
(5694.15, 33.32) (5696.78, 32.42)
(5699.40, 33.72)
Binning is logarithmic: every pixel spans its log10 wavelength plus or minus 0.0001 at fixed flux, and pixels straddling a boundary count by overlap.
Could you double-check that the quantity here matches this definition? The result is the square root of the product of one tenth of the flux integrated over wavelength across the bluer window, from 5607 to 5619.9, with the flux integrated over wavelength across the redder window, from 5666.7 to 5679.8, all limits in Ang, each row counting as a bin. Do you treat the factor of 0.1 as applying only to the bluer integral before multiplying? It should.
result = 135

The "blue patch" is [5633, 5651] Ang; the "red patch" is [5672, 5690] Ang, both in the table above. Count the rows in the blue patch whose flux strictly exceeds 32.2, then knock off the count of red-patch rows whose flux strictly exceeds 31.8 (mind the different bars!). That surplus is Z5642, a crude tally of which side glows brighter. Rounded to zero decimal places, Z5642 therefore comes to 2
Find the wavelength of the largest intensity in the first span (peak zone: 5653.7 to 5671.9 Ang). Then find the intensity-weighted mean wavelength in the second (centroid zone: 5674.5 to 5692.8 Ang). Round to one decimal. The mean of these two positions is 5677.1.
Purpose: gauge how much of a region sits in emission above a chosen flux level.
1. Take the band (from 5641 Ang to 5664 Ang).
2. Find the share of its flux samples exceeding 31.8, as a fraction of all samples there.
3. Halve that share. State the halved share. 0.28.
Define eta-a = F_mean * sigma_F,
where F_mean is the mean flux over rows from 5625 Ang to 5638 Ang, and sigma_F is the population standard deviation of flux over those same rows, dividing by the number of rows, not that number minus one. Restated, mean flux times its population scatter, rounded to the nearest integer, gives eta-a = 16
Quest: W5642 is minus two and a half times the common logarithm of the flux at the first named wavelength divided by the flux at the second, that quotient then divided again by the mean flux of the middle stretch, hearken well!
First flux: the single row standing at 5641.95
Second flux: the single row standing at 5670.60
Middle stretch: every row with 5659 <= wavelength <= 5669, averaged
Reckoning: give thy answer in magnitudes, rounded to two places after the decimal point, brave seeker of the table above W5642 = 3.77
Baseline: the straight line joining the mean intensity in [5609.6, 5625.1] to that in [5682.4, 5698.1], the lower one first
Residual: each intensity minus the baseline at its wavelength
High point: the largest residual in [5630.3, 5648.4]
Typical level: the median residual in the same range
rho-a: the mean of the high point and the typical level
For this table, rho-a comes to 1.6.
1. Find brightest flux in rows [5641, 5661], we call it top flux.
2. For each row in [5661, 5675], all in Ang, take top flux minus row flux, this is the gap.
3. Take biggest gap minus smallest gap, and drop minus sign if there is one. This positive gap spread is 2.9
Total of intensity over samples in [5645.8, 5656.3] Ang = 127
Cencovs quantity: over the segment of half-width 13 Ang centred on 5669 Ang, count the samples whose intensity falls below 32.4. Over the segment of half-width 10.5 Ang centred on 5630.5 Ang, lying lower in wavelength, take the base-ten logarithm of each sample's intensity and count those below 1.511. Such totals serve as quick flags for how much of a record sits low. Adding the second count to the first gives 13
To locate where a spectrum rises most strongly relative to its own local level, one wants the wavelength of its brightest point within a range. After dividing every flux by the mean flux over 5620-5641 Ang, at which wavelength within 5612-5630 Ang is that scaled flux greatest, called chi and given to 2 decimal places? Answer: 5616.03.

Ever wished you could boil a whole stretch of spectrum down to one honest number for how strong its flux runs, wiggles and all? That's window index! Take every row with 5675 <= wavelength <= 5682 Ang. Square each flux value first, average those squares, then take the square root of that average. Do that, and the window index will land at 32.0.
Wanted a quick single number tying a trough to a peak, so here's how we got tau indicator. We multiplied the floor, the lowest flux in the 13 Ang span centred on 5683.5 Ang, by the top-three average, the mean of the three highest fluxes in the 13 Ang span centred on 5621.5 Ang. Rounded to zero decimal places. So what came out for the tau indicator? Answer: 955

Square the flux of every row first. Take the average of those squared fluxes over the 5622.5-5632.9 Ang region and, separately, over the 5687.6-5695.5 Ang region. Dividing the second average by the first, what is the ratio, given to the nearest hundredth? 1.01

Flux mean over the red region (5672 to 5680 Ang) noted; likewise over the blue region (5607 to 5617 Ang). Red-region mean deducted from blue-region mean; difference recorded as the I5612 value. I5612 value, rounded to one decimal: -0.3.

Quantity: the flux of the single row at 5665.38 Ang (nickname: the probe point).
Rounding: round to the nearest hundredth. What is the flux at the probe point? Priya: 31.39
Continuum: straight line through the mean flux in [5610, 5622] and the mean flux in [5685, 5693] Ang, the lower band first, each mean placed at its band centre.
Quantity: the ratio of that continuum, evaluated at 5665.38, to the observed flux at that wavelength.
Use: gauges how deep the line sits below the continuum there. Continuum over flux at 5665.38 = 1.00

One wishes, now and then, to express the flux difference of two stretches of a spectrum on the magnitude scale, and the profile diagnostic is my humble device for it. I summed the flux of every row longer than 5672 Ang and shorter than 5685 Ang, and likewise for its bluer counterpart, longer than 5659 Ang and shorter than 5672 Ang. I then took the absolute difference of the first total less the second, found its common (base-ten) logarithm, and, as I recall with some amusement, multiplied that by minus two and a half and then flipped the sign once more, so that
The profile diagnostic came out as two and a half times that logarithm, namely -1.6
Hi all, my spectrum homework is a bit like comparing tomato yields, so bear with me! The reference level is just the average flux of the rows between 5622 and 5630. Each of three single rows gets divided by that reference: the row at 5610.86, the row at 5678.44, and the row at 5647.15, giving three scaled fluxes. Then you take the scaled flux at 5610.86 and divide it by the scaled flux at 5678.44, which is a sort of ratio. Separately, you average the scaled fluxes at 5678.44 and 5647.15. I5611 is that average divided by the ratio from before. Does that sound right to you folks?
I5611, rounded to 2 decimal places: 1.04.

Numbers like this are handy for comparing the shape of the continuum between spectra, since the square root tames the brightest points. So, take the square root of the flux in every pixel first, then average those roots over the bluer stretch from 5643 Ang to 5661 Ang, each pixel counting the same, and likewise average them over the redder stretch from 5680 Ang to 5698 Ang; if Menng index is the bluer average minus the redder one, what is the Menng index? 0.074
